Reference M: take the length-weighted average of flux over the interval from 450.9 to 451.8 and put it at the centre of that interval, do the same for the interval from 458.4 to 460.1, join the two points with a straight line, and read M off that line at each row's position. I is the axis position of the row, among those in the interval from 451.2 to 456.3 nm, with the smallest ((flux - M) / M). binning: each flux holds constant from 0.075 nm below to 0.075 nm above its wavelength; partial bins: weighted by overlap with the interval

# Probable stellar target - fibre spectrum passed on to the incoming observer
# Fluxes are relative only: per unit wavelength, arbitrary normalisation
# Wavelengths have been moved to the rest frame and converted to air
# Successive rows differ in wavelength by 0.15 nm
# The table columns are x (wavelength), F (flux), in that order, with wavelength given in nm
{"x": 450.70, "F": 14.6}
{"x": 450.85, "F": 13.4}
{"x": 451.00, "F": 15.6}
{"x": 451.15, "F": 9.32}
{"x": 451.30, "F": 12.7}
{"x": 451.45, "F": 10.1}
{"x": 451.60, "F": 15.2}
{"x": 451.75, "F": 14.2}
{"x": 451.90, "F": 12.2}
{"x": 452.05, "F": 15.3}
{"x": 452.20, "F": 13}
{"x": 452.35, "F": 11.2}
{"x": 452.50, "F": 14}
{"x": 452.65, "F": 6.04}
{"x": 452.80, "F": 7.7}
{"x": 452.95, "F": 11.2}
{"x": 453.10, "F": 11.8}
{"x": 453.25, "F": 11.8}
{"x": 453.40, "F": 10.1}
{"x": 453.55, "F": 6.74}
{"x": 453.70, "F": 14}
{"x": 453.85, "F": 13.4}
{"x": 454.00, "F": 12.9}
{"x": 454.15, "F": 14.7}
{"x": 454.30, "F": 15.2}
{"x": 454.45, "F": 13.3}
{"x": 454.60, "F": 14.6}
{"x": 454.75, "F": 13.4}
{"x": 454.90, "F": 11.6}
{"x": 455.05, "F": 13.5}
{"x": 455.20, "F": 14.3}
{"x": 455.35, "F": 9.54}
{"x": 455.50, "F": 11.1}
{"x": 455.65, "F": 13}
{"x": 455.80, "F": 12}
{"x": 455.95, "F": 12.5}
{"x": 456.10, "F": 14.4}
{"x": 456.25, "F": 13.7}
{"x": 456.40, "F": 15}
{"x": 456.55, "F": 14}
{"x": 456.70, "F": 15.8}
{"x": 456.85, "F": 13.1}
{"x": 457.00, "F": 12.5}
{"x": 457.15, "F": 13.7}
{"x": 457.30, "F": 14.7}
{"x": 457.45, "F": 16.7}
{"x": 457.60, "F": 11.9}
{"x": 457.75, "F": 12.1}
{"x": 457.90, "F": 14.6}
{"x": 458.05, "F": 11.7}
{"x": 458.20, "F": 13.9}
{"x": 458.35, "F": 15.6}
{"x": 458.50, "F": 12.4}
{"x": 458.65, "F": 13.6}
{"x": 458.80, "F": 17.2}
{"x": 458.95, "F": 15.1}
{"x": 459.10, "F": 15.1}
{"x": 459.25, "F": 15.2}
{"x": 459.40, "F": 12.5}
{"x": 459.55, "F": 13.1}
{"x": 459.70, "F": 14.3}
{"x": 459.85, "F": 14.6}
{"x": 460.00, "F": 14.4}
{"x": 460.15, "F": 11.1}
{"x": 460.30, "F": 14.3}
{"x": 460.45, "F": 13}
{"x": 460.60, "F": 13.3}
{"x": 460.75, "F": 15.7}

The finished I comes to 452.65 nm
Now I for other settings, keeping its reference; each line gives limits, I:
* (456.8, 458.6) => 458.05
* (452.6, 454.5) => 452.65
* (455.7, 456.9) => 455.80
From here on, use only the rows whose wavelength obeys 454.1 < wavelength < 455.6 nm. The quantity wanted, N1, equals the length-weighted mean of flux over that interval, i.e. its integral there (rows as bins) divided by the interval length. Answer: 13.1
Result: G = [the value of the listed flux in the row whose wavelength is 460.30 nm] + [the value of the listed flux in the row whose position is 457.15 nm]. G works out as 28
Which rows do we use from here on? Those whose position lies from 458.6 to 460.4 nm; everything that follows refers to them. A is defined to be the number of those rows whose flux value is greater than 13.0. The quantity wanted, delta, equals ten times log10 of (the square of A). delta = 20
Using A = 10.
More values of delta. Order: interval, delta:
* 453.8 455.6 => 18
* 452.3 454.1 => 10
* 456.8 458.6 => 17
